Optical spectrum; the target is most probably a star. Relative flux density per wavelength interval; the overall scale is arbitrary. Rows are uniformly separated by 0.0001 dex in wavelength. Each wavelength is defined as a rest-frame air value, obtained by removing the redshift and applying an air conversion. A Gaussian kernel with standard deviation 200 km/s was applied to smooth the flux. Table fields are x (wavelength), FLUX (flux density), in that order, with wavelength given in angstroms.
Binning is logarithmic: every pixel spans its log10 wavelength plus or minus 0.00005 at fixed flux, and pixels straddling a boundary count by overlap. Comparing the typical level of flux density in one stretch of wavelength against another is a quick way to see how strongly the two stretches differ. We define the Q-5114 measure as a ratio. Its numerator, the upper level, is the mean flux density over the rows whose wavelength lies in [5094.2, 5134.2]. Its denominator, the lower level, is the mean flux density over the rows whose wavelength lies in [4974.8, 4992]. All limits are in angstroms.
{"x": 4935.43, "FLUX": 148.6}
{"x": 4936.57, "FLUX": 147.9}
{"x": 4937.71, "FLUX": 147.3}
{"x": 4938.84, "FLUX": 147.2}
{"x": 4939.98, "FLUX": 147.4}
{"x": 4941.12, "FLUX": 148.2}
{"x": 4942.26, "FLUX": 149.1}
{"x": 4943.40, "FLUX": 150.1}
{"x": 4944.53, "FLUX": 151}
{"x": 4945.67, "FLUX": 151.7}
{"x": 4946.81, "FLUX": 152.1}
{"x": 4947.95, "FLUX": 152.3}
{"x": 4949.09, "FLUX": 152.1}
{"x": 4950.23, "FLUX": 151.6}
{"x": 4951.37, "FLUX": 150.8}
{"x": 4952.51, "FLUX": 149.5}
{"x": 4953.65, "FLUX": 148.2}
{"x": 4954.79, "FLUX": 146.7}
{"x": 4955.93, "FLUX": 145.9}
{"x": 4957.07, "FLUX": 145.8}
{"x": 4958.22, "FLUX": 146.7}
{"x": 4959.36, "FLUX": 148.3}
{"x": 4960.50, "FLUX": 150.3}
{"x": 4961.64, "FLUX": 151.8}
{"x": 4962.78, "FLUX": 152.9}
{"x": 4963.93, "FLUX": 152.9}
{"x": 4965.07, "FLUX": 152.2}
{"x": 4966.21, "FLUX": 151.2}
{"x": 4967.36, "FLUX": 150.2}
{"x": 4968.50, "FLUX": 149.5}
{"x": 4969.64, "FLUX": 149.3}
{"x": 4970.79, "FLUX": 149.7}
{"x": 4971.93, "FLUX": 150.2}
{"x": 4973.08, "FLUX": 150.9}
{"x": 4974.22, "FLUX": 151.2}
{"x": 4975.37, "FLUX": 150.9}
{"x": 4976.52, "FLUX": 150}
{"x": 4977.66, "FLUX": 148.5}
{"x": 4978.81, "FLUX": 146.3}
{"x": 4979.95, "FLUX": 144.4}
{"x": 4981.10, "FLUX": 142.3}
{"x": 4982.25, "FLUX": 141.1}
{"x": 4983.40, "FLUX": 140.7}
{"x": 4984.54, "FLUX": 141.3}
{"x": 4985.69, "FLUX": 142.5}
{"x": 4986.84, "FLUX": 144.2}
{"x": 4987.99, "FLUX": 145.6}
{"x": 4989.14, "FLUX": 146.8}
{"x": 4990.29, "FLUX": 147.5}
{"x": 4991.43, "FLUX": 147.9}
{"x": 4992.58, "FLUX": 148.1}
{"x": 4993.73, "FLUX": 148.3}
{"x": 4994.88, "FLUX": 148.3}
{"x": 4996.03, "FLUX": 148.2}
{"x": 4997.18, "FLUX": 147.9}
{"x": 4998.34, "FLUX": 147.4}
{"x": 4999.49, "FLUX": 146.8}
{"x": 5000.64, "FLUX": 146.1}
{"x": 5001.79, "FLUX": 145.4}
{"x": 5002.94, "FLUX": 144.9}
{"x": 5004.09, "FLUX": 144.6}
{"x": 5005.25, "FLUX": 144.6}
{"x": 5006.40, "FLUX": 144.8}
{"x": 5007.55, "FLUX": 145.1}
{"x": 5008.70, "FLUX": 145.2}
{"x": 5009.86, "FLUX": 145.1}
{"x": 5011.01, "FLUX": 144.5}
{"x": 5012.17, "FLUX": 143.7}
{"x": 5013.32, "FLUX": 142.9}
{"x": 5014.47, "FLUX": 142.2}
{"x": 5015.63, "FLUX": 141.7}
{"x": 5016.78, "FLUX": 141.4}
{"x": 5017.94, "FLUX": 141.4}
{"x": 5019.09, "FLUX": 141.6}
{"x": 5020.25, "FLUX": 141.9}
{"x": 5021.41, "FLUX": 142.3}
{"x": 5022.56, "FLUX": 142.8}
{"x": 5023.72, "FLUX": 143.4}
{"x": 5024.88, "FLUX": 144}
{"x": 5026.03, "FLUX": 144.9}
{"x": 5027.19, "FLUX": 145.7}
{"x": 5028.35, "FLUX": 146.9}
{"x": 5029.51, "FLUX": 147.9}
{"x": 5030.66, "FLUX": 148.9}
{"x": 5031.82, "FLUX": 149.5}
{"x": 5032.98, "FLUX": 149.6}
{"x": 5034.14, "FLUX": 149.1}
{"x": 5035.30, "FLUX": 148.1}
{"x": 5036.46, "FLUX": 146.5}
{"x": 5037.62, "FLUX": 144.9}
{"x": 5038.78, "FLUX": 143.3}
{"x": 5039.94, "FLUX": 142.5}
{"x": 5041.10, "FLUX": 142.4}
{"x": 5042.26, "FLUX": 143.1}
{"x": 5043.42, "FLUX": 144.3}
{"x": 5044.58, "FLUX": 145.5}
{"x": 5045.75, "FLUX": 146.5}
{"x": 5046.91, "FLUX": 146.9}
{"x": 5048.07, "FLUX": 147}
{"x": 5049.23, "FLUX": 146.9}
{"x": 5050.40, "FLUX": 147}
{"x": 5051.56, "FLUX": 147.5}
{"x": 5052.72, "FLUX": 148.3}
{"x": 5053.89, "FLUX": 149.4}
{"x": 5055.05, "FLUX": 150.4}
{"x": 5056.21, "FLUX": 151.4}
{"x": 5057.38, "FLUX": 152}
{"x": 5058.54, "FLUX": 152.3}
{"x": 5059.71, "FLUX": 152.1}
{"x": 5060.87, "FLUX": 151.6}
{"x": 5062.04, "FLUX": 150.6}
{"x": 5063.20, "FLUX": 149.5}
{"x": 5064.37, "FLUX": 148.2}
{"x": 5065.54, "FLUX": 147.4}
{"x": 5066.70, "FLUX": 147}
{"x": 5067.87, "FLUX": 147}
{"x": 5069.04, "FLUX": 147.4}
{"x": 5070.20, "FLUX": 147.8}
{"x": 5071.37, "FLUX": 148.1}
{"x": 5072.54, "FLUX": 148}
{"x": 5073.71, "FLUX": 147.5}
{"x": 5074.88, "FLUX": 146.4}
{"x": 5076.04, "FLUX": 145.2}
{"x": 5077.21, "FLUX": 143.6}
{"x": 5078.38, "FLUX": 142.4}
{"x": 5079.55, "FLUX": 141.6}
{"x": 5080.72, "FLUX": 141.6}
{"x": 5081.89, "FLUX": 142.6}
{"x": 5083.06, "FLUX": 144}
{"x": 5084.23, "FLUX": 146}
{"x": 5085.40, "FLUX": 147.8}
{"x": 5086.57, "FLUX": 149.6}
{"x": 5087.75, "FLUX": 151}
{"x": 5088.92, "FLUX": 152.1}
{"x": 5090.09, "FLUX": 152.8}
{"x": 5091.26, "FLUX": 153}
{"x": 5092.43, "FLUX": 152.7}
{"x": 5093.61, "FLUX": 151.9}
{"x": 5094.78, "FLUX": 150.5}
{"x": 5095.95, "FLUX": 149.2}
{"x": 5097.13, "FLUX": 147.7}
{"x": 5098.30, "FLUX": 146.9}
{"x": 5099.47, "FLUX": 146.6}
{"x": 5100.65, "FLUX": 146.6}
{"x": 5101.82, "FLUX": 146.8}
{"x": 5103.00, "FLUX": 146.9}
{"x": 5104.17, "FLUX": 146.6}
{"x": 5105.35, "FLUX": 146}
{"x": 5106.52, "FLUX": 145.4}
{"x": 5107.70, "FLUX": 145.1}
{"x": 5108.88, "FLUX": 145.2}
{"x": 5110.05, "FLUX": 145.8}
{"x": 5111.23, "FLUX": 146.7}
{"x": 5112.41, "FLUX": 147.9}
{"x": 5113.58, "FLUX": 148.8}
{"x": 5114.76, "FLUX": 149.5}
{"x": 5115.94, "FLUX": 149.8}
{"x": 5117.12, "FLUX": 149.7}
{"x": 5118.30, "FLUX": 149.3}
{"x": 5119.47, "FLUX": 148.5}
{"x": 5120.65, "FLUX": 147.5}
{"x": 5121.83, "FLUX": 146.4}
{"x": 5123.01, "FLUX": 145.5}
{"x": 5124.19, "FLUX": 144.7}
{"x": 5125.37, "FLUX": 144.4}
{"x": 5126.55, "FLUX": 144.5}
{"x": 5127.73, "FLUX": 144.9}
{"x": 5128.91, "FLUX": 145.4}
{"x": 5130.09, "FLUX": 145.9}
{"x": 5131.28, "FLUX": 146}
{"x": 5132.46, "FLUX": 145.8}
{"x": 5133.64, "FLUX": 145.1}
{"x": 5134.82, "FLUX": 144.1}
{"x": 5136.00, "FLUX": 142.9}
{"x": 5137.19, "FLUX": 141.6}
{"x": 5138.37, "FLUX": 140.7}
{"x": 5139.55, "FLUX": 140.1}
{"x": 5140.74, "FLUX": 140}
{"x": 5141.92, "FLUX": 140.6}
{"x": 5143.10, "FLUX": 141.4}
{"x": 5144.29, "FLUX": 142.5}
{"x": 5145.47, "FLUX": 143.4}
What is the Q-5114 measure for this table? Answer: 1.01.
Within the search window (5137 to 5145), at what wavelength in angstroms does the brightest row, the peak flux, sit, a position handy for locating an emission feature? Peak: 5144.29 angstroms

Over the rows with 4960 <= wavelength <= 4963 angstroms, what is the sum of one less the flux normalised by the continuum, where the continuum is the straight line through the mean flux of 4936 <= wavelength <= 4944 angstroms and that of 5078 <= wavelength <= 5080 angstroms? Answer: -0.09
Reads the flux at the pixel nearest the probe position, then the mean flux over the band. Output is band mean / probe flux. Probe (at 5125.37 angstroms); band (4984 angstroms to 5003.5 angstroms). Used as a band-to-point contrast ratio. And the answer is 1.013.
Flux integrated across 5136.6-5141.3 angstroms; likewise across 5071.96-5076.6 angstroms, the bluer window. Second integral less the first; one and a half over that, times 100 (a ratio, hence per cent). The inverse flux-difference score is 7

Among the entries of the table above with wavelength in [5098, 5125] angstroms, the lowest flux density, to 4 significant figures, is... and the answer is 144.7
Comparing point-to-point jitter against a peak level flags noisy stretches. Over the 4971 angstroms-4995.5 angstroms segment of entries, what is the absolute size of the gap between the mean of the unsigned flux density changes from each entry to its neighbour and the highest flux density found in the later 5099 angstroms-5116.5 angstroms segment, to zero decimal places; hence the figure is 149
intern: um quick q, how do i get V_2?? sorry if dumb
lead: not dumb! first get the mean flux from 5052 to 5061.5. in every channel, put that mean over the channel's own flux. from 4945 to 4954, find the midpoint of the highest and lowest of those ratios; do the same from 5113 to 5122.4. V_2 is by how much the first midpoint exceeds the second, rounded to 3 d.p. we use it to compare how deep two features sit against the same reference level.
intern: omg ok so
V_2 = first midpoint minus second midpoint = -0.015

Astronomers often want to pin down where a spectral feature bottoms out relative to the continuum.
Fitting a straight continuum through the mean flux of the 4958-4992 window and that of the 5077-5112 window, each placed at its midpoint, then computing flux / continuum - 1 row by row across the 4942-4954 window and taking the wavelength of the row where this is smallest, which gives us 4953.65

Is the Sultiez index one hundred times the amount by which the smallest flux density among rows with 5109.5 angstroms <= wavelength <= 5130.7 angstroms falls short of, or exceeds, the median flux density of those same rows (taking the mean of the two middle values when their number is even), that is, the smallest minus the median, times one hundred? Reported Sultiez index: -215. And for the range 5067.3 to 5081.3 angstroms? -510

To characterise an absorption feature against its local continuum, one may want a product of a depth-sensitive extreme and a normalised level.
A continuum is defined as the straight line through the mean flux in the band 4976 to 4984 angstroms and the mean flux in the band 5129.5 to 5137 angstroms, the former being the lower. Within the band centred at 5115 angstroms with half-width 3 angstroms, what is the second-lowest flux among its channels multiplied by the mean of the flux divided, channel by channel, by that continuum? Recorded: 153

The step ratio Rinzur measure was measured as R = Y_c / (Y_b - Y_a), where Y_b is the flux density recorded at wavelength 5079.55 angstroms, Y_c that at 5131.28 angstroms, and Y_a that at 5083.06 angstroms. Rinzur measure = -61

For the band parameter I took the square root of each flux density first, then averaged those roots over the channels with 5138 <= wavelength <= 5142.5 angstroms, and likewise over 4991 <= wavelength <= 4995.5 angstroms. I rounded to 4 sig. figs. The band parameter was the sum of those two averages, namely 24.02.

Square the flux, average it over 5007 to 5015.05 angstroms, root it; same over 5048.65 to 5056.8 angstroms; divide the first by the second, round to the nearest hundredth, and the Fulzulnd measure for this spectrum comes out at 0.97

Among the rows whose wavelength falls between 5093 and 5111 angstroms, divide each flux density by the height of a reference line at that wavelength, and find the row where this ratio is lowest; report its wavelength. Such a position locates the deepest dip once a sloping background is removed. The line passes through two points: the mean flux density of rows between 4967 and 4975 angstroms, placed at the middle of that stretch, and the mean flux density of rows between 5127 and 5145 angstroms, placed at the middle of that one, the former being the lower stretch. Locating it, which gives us 5107.70 angstroms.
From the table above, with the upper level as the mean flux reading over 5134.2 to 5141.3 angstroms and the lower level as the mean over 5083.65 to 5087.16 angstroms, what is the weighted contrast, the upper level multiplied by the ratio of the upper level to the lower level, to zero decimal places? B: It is 136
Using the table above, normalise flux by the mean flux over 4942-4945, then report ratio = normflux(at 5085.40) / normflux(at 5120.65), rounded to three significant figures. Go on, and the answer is 1.00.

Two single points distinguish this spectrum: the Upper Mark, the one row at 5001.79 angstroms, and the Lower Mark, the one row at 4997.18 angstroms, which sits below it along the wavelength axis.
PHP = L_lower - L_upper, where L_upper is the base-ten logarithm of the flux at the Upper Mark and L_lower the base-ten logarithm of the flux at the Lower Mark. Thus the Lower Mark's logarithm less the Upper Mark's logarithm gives 0.007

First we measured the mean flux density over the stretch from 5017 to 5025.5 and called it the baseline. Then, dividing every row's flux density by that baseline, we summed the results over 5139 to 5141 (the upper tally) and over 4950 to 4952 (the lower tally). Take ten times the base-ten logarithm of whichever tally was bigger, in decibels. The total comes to 3.27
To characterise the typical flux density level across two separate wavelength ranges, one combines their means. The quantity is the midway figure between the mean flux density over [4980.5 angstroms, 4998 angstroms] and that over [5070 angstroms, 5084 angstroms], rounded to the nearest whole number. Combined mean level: 145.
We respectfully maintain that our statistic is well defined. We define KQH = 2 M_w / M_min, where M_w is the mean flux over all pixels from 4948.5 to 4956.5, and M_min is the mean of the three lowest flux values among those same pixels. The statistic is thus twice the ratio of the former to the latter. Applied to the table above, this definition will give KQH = 2.03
